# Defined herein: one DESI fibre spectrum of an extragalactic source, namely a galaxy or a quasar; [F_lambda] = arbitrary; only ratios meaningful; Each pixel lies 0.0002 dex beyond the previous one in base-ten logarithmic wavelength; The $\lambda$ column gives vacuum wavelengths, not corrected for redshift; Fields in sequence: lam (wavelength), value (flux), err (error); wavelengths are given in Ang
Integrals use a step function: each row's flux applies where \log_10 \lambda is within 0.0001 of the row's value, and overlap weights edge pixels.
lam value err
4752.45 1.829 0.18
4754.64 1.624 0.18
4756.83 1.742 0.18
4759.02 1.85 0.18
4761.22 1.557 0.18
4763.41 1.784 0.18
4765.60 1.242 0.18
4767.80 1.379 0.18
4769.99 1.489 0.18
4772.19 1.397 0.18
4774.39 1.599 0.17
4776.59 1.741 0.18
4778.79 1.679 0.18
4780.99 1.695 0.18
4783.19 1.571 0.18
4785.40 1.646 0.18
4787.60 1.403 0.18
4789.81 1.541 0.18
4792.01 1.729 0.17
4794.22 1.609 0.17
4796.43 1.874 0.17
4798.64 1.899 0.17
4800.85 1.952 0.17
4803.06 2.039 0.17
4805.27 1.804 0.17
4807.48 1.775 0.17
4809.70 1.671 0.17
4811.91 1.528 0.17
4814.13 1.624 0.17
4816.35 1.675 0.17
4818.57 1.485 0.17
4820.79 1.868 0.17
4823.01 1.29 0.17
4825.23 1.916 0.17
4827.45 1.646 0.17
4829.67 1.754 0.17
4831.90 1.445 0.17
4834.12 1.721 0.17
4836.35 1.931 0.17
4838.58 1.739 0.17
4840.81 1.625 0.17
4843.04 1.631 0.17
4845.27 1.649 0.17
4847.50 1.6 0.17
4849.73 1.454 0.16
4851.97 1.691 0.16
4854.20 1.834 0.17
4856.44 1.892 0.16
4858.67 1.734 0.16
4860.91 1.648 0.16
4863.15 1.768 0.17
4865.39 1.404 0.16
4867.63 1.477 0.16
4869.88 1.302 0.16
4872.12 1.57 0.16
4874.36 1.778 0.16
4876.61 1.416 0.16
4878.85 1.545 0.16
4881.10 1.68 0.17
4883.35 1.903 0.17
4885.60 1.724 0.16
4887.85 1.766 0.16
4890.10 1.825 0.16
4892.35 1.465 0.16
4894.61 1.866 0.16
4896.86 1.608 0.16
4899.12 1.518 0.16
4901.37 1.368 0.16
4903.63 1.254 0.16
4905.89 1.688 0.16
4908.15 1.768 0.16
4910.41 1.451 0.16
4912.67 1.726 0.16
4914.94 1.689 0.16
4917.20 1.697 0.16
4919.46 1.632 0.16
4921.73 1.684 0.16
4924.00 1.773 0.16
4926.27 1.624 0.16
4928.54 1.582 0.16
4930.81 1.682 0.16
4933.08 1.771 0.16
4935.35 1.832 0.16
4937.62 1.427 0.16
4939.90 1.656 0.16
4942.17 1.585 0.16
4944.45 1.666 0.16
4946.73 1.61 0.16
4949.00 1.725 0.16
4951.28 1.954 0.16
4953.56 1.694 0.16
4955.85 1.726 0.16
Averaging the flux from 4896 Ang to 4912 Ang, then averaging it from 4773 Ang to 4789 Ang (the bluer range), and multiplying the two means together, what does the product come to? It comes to 2.46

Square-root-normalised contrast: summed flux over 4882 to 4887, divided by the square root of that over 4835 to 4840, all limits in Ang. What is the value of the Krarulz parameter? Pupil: 1.89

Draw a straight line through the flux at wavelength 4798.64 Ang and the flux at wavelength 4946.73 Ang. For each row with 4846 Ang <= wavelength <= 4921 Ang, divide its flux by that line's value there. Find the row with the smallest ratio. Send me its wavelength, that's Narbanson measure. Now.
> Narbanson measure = 4869.88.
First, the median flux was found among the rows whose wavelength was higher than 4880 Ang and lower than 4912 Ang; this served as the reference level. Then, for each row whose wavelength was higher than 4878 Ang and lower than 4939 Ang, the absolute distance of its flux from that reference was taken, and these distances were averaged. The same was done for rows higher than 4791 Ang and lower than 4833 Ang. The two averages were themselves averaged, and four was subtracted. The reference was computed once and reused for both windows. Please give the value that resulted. -3.86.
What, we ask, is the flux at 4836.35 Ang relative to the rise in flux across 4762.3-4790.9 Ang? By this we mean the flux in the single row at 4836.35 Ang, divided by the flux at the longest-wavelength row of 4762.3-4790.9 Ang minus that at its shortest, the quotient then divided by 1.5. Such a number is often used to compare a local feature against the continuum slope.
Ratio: -5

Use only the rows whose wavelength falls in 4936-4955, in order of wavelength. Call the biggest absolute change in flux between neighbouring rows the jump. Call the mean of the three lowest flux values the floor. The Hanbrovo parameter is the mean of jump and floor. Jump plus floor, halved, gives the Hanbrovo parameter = 0.90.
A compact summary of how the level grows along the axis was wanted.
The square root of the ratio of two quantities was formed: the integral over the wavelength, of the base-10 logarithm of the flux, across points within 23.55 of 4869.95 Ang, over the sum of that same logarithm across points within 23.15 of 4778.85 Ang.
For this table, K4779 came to 1.50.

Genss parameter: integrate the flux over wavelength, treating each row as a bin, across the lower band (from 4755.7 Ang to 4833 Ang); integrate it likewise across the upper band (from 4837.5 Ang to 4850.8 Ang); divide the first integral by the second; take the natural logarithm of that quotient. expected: 1.78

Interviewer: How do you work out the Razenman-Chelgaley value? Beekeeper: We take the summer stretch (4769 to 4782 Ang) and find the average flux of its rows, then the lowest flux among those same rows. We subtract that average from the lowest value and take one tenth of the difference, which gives -0.020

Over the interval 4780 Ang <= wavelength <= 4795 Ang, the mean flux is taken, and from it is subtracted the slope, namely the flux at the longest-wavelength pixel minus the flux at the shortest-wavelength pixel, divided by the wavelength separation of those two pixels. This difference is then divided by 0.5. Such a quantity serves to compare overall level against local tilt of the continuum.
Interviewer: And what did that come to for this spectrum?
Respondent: 3.21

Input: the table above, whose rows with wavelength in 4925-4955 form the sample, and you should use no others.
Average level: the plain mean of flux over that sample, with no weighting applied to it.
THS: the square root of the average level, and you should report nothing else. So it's 1.30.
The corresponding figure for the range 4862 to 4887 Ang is 1.26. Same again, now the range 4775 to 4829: 1.30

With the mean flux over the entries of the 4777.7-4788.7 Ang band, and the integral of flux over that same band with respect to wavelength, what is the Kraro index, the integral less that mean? 16.0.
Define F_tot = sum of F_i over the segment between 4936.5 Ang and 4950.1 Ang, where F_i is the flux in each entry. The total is 9.7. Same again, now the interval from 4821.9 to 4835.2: 9.8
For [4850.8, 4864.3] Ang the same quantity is 10.6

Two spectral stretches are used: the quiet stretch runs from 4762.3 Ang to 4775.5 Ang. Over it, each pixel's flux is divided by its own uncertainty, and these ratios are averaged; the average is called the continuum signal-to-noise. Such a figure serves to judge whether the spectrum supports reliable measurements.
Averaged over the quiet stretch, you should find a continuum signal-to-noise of 8.3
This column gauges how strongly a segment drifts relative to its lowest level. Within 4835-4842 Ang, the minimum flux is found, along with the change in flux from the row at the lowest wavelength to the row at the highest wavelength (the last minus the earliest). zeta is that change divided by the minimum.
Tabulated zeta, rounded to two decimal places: -0.19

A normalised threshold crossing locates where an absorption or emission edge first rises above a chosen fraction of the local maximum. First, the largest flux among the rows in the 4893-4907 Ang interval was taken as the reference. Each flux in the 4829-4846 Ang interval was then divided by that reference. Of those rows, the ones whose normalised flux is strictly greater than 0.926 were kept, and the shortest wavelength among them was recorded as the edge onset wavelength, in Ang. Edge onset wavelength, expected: 4829.67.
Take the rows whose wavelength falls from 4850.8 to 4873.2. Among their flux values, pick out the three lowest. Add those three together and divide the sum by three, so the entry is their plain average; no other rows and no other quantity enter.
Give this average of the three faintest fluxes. 1.39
